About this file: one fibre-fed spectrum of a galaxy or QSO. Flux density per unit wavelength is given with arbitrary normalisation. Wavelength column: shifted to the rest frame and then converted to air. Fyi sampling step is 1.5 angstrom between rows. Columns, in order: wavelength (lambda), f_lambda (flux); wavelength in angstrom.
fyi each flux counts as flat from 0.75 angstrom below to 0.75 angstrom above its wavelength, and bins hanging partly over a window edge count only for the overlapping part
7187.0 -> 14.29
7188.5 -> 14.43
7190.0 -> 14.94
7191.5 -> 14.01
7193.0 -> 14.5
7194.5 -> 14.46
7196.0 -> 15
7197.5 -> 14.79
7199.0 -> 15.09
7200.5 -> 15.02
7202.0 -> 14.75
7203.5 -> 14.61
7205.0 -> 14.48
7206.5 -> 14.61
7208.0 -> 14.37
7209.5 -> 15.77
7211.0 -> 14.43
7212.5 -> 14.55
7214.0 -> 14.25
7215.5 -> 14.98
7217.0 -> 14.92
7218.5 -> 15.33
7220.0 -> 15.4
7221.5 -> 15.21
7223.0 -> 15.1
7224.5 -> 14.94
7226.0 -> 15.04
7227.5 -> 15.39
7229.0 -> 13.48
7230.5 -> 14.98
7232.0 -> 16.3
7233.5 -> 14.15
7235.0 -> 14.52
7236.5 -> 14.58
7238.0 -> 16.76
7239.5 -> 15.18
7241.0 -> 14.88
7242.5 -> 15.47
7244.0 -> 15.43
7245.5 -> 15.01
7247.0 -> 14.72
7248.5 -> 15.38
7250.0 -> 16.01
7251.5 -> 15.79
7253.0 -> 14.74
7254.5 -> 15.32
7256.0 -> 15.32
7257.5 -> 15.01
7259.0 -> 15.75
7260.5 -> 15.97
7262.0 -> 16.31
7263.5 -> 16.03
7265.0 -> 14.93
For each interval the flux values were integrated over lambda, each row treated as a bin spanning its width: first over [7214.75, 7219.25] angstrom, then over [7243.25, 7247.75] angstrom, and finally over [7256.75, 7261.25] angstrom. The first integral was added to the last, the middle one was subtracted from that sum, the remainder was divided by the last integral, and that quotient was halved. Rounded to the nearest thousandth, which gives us 0.501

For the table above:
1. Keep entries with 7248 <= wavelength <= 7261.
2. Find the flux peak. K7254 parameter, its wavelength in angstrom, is 7250.0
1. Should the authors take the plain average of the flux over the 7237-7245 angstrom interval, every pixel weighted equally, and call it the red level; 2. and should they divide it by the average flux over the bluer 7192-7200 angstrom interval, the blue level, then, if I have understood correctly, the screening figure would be 1.05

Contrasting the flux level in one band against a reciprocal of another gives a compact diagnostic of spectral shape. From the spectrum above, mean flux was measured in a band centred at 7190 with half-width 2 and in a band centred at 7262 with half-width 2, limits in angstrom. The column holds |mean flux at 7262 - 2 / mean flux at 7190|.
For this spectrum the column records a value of 16.0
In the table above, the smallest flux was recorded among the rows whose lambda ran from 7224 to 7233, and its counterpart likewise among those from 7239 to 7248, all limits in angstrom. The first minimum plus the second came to 28.2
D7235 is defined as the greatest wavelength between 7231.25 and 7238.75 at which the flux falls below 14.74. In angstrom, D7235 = 7236.5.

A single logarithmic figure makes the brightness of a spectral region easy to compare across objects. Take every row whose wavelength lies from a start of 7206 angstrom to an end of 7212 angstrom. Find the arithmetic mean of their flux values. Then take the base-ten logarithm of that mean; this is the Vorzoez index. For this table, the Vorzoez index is 1.170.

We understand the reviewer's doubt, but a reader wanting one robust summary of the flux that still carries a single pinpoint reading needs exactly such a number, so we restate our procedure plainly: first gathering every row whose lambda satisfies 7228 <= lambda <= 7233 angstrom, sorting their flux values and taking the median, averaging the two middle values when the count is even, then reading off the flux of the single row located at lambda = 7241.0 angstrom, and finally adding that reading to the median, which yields 29.9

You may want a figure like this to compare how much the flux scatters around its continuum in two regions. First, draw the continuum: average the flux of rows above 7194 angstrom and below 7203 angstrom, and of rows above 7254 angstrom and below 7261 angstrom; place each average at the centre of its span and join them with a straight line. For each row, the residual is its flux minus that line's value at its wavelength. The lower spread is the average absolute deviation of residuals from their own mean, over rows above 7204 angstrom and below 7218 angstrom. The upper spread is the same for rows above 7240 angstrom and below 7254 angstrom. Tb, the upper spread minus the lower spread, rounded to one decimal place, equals 0.1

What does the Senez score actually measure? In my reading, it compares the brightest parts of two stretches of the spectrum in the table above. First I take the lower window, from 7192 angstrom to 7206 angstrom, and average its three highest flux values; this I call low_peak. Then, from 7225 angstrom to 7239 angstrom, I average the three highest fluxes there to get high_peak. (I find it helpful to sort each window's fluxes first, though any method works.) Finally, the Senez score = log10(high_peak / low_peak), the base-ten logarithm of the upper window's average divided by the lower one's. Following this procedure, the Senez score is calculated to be 0.031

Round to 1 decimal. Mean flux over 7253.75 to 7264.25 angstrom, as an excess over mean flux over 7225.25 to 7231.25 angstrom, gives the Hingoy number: 1.0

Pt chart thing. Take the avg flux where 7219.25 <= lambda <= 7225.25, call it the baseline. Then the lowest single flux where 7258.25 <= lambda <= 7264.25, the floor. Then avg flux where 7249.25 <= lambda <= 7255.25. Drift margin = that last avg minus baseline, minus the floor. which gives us -15.4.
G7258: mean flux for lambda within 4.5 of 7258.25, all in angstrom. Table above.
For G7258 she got 15.6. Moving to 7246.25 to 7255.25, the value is 15.3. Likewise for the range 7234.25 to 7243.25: 15.2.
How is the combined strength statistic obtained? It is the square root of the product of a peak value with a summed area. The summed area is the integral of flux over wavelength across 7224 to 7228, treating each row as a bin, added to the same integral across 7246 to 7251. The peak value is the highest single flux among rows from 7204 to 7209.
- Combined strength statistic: 44.8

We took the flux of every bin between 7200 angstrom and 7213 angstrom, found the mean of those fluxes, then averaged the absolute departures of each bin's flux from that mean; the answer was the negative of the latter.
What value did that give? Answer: -0.30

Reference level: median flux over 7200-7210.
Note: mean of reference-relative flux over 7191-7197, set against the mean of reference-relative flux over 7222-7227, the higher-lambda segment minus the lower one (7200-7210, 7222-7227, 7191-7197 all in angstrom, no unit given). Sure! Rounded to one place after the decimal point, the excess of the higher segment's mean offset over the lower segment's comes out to 0.5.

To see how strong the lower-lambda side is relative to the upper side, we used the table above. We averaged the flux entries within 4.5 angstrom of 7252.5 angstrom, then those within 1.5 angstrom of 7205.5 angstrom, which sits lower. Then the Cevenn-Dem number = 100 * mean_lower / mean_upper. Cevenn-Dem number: 94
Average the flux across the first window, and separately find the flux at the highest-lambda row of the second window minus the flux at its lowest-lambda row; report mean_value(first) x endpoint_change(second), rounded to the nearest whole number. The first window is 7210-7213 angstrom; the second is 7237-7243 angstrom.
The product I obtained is -19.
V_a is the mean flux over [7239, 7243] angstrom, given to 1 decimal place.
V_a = 15.2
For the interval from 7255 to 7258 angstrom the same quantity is 15.2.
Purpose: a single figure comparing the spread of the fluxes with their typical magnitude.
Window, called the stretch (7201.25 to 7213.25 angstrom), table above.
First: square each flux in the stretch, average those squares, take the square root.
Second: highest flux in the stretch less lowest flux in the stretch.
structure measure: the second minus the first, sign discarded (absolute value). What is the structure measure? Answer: 13.3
